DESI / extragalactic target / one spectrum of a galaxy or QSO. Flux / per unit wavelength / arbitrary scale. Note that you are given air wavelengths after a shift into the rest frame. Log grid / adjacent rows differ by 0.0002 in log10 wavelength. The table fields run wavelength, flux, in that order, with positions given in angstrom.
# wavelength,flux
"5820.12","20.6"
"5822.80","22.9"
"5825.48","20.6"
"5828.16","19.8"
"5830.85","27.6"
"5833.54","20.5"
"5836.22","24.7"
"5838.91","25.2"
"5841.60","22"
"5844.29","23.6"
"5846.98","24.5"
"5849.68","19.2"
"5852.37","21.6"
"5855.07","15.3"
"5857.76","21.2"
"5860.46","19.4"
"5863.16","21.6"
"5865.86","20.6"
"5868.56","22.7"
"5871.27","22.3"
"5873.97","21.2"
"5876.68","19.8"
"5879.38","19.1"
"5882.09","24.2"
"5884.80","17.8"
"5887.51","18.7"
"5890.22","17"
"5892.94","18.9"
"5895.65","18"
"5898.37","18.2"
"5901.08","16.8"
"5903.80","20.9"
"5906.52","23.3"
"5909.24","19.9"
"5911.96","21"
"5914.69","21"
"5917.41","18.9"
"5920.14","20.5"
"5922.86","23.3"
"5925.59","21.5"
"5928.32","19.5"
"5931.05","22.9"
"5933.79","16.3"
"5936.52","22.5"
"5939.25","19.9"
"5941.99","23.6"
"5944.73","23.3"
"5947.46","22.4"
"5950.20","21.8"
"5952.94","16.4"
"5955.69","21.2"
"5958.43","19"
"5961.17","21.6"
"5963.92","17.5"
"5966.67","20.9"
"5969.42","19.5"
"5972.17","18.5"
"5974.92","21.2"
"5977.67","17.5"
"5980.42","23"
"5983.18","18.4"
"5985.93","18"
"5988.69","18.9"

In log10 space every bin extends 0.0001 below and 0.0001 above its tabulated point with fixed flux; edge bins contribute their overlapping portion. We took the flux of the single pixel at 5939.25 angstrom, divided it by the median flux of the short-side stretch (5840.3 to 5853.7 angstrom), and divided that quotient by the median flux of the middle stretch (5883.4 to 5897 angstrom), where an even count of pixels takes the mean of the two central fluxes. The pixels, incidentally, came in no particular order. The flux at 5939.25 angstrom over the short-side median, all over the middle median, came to 0.0503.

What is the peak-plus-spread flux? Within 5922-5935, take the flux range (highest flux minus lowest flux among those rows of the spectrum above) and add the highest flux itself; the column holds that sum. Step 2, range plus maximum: 30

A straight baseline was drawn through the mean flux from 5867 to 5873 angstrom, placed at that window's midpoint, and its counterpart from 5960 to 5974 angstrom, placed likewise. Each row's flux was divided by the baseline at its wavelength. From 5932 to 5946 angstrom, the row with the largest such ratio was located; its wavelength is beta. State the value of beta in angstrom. 5941.99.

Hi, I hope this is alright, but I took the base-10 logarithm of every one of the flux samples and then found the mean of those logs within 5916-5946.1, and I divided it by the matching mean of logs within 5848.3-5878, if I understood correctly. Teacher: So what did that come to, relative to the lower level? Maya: 1.01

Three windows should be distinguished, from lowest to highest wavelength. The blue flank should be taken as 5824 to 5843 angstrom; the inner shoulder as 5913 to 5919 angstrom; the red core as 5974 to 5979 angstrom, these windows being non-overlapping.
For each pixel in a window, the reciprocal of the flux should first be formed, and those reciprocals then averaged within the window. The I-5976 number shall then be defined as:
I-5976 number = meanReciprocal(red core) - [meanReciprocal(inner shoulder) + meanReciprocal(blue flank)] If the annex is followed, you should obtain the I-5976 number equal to -0.042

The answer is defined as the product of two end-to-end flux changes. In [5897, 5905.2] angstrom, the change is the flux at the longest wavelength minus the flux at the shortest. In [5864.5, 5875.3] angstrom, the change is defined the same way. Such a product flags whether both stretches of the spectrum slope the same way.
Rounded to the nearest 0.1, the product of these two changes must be 1.6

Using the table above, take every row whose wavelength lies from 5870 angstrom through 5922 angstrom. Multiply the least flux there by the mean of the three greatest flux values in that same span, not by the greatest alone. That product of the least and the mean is 391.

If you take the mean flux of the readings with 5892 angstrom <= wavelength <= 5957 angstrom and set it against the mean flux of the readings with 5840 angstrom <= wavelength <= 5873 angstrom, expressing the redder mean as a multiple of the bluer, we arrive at 0.97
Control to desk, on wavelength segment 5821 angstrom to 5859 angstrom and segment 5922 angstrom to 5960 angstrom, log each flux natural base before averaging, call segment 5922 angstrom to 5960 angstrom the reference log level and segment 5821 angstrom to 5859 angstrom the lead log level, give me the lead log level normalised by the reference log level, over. 1.02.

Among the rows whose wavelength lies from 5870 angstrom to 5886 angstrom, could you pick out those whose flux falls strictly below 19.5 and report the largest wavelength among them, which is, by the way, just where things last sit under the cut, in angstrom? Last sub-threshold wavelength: 5884.80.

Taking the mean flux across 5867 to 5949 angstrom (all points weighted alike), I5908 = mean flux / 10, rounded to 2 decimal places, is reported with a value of 2.05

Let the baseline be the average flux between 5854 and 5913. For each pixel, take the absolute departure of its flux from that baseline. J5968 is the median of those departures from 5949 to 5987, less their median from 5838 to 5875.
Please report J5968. -0.3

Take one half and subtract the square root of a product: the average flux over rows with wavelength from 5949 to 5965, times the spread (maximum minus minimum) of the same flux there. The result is -9.8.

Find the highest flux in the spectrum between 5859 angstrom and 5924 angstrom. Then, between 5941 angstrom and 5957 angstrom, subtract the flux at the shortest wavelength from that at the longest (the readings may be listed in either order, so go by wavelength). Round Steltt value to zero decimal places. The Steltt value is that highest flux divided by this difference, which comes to -10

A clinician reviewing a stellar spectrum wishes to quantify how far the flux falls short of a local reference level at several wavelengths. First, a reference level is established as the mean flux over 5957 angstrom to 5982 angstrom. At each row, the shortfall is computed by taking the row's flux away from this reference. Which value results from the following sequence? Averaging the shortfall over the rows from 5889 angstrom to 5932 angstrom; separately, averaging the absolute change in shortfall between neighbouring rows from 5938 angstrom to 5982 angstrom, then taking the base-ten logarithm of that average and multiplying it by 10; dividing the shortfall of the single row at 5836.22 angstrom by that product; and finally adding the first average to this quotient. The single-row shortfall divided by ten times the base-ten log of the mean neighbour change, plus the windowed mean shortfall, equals -1.3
